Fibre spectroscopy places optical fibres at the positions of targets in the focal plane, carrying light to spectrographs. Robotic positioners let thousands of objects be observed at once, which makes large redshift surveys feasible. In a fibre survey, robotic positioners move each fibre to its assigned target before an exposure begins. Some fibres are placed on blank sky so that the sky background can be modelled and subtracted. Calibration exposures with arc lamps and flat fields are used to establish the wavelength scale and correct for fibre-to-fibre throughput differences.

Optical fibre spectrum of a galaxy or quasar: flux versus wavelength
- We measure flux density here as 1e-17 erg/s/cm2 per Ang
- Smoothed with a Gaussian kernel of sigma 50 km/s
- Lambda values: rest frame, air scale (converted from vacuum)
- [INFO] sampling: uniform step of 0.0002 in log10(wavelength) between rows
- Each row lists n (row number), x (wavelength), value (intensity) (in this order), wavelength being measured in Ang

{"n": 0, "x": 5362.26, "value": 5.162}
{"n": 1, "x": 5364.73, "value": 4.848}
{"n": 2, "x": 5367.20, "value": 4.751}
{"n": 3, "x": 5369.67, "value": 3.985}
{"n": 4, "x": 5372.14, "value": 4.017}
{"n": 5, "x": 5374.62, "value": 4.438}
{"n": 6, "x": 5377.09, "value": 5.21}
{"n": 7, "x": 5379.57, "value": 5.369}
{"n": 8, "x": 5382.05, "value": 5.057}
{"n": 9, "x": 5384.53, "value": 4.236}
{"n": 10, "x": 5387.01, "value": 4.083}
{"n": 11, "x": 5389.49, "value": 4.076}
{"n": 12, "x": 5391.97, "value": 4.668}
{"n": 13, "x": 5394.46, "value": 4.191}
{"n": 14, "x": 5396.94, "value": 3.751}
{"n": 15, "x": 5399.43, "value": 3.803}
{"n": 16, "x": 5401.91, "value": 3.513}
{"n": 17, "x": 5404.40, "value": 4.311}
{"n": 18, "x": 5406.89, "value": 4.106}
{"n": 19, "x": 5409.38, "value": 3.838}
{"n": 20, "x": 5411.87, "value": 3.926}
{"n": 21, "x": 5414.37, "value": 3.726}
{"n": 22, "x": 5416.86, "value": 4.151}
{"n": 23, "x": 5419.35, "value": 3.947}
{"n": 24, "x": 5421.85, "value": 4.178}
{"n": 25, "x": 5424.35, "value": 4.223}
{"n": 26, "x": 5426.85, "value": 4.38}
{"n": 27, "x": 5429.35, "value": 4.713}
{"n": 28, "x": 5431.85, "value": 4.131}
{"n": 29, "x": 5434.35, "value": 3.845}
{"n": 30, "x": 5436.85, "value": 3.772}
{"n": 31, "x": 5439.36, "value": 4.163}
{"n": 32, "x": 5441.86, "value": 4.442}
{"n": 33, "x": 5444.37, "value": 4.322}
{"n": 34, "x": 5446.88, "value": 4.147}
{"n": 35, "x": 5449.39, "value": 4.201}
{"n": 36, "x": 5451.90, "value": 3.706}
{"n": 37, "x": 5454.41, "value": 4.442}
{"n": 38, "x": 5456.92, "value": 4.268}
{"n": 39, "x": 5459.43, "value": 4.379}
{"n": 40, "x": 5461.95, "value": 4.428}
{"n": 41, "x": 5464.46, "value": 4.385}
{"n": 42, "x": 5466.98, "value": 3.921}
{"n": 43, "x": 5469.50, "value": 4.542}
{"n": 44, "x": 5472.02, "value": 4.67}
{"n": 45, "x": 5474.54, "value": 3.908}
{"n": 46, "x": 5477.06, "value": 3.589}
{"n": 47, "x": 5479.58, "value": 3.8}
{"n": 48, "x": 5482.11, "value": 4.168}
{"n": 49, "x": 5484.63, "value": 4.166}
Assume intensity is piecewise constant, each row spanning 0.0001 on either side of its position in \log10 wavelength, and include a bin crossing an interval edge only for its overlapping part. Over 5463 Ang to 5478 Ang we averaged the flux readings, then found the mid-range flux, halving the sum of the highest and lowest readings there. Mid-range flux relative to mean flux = 0.99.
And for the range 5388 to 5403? 1.02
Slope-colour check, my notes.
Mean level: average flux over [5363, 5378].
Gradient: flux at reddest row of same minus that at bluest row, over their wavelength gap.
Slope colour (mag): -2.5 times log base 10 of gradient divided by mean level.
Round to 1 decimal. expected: 5.5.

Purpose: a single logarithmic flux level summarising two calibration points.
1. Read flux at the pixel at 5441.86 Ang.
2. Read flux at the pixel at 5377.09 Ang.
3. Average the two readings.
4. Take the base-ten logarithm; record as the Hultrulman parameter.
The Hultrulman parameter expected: 0.68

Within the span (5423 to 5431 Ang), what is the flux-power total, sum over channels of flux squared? 59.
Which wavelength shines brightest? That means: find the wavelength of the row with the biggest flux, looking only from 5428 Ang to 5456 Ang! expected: 5429.35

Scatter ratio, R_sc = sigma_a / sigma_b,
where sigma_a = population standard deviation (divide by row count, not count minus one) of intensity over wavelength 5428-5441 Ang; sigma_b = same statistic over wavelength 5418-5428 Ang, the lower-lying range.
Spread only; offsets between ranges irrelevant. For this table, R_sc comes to 2.1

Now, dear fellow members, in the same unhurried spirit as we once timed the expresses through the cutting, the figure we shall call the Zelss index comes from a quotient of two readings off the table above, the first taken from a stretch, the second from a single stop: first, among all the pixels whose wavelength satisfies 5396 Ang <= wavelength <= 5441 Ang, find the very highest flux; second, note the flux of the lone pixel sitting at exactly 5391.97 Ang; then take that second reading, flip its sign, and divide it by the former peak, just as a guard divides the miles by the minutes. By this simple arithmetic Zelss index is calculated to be -0.99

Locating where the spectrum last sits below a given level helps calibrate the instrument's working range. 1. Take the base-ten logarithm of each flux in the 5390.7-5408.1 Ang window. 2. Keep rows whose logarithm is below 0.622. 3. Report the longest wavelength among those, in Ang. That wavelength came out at 5406.89 Ang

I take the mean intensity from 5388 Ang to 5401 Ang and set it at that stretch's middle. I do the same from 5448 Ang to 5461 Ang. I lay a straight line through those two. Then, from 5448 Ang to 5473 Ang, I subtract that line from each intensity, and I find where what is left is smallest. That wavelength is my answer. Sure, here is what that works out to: 5451.90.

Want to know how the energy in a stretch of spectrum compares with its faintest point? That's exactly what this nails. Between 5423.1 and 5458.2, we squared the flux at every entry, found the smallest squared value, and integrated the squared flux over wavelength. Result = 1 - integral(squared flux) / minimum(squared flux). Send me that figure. -44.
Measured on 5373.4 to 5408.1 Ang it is -53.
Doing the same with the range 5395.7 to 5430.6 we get -45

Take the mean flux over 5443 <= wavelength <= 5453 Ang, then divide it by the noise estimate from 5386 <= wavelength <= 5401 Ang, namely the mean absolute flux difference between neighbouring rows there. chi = 13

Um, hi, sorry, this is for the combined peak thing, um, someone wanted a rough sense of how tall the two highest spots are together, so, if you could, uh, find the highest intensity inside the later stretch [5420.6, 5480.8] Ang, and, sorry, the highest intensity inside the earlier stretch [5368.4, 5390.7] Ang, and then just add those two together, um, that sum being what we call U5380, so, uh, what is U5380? 10.1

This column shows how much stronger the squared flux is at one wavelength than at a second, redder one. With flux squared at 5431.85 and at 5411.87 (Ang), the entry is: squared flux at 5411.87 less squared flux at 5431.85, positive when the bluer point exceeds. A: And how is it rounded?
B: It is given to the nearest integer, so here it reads -2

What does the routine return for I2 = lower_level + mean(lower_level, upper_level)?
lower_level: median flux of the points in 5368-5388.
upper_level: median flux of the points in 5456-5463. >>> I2 8.7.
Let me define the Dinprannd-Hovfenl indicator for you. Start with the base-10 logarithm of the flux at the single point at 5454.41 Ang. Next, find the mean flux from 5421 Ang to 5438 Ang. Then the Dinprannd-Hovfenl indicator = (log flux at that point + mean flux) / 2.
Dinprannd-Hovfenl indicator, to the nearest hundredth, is 2.41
